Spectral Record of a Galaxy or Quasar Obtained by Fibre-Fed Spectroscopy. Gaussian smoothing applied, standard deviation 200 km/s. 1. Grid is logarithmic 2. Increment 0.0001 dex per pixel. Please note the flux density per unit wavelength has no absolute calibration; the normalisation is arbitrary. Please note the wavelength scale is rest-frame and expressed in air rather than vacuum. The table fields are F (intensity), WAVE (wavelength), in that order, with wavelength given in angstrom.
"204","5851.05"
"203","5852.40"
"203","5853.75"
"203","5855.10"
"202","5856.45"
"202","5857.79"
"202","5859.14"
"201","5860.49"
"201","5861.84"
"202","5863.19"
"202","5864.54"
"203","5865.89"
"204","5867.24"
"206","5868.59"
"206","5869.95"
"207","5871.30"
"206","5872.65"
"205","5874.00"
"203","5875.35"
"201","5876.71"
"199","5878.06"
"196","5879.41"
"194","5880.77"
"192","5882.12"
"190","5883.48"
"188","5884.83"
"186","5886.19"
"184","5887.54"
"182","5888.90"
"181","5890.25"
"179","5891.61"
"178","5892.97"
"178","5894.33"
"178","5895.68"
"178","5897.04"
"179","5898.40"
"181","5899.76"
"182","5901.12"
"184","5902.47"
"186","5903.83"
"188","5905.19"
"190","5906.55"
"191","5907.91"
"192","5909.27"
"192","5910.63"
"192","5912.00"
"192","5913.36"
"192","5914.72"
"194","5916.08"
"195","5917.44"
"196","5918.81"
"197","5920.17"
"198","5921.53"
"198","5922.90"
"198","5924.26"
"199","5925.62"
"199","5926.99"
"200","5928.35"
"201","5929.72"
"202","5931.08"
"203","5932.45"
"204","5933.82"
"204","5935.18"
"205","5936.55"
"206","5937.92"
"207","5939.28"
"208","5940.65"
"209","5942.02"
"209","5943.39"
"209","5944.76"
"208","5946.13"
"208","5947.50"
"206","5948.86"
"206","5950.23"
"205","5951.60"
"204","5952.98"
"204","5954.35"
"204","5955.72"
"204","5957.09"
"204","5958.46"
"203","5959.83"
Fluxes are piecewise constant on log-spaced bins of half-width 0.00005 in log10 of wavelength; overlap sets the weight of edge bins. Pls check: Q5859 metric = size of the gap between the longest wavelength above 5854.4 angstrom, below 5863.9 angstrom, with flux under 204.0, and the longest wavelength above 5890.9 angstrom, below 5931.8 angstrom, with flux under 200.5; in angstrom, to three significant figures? 65.2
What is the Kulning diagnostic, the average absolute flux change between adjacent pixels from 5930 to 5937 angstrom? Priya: 0.75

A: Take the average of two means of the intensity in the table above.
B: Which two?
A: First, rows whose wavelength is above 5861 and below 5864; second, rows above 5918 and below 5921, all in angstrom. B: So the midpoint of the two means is 199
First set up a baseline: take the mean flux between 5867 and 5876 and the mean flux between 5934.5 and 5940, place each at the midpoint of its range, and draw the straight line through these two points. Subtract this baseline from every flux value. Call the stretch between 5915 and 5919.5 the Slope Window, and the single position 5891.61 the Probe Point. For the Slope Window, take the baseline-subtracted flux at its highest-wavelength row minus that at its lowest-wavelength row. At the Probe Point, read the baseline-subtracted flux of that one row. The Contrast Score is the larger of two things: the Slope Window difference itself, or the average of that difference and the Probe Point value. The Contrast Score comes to 2.0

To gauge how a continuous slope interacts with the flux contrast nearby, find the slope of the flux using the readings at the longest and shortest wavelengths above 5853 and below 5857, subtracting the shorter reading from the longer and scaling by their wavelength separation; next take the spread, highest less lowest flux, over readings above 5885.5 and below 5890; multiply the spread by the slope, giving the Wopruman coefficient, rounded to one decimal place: -1.5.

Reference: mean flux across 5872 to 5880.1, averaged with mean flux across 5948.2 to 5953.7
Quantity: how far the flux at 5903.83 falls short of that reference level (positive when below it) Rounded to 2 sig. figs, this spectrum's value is 17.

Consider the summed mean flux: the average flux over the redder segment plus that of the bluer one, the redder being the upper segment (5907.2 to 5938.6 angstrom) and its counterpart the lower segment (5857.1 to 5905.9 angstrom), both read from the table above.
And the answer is 390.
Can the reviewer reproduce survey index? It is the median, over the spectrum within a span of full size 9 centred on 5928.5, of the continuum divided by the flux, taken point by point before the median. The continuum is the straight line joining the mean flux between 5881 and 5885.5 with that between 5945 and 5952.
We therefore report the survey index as 1.01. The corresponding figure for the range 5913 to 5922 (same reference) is 1.02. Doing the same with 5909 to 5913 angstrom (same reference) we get 1.03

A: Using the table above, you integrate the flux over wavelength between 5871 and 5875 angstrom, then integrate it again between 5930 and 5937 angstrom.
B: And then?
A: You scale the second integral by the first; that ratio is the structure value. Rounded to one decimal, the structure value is 1.7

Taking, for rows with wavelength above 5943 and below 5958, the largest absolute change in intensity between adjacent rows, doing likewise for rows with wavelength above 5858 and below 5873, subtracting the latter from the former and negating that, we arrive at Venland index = 0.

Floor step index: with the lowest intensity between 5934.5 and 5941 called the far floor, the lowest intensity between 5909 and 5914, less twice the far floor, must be -216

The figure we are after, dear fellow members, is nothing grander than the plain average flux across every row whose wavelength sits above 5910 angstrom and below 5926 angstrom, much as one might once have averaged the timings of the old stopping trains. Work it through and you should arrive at 195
